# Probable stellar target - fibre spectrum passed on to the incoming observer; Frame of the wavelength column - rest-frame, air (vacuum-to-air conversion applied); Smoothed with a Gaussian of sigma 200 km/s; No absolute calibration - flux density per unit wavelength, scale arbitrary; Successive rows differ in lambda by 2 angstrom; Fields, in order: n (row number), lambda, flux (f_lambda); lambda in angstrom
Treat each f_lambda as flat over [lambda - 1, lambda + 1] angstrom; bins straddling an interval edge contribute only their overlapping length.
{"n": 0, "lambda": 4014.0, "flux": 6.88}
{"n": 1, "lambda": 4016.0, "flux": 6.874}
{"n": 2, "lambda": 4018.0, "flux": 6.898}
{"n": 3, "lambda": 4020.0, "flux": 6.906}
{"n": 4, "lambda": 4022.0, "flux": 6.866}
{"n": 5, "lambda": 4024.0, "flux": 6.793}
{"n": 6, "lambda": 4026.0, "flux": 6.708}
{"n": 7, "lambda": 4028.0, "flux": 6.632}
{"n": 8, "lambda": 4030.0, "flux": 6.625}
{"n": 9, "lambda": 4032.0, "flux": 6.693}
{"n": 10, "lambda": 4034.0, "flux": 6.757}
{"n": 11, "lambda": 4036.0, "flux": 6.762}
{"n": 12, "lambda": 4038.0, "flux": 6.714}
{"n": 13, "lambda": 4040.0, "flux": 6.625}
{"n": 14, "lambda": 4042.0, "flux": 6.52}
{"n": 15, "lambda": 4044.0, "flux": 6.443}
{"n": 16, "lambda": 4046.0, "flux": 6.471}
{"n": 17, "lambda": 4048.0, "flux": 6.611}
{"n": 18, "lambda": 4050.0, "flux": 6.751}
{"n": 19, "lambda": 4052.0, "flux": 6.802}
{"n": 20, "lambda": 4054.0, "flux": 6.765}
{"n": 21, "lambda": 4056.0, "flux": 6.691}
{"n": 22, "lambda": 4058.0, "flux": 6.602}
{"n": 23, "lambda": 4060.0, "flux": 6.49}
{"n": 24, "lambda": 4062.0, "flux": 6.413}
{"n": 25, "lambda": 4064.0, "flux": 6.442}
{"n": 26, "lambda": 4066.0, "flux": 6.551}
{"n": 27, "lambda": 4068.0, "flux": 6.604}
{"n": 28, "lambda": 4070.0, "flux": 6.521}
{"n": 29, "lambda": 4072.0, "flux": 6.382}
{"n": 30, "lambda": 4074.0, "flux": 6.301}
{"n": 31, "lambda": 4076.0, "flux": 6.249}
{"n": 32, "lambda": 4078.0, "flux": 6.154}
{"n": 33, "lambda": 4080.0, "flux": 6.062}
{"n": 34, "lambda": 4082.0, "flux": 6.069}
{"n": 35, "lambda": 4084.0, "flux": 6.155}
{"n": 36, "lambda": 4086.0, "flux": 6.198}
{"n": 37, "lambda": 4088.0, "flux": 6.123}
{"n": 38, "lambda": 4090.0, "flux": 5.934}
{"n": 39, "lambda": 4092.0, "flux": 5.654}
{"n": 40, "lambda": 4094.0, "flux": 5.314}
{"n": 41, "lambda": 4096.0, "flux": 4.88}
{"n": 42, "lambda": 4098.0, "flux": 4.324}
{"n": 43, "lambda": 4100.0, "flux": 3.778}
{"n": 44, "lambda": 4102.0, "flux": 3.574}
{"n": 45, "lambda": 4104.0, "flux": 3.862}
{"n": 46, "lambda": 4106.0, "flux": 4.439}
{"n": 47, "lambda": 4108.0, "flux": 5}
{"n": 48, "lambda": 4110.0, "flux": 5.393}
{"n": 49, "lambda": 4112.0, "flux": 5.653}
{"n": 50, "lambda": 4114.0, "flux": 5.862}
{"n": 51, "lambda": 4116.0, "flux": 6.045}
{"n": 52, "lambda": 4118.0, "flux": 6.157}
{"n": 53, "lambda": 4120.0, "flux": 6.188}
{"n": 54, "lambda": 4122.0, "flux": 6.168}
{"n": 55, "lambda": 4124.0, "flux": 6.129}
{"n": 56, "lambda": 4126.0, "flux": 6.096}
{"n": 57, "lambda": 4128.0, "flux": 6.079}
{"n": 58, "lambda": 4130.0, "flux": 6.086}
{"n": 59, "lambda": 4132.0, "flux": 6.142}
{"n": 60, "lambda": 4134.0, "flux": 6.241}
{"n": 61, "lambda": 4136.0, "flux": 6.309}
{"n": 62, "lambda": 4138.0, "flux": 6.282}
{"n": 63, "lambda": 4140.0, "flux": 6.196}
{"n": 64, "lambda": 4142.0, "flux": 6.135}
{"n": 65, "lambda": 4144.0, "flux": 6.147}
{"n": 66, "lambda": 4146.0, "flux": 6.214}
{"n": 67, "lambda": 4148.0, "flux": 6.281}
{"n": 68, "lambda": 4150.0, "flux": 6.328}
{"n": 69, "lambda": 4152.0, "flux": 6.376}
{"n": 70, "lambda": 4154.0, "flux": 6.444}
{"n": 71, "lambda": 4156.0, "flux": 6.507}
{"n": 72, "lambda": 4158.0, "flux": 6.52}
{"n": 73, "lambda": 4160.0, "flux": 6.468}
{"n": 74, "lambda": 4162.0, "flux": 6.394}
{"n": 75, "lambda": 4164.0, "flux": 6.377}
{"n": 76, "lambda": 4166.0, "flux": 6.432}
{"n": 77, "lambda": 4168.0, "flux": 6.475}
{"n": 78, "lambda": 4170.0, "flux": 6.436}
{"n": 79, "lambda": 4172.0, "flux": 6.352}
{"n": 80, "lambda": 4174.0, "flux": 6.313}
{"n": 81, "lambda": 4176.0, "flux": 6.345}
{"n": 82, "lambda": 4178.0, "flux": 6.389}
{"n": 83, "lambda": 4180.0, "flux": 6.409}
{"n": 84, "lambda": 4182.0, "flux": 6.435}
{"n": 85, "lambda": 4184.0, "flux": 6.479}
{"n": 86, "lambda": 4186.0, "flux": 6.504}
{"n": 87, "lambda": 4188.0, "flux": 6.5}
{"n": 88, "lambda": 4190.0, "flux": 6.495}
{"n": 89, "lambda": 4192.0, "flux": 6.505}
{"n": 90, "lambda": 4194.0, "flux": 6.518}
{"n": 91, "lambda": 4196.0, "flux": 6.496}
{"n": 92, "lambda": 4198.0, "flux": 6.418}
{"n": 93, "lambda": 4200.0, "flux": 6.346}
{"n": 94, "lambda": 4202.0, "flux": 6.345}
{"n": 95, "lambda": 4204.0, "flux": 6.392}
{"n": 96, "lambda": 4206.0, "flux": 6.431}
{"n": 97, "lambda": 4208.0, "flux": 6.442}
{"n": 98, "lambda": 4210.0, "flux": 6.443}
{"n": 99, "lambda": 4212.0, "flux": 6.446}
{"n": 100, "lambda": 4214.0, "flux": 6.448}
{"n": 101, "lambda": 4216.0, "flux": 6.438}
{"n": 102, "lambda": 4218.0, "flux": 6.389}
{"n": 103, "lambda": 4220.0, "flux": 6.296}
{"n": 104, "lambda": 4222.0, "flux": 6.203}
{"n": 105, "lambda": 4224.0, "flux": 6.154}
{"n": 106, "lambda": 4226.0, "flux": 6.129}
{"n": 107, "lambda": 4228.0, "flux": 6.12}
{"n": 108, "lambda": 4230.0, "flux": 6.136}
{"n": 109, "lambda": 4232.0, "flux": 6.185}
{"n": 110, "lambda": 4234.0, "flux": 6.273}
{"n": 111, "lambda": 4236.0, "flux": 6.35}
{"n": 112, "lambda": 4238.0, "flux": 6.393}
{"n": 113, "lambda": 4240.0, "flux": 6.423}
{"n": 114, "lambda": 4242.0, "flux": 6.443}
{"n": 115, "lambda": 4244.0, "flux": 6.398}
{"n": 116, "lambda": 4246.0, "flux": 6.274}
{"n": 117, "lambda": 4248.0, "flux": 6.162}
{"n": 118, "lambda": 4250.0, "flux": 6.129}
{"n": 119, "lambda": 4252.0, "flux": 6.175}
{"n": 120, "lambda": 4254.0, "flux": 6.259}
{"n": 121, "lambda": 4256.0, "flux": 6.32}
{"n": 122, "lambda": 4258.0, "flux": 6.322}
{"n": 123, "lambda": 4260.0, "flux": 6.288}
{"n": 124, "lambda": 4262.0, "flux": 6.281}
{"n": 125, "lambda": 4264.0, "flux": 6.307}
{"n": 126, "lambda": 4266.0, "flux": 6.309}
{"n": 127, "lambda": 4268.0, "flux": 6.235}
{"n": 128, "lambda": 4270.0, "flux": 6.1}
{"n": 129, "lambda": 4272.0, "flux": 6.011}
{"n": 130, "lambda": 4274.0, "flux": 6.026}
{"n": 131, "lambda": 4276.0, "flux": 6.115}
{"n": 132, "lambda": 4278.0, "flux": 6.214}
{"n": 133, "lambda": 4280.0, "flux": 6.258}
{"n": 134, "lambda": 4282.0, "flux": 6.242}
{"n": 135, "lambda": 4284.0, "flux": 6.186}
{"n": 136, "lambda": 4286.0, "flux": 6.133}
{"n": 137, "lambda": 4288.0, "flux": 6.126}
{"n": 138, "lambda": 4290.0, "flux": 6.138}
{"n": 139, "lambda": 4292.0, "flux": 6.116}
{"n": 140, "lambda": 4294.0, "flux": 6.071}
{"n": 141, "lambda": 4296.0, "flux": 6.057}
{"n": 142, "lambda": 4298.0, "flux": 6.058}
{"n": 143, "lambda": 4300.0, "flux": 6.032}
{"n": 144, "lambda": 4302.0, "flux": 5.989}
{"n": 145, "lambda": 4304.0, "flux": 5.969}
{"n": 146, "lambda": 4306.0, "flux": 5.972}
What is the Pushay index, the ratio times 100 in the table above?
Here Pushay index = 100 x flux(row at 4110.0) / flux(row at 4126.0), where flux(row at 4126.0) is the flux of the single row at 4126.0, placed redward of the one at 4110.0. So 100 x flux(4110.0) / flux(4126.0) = 88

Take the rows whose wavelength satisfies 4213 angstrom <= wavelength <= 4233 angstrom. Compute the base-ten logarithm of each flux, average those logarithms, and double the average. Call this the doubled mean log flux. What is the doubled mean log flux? 1.59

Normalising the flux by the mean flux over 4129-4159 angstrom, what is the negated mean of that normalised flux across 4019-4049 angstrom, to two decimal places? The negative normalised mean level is -1.06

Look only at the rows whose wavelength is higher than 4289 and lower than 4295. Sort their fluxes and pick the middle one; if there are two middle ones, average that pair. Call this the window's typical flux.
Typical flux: 6.12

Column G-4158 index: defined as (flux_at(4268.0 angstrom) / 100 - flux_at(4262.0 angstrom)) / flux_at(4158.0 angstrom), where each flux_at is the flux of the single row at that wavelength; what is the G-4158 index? -0.954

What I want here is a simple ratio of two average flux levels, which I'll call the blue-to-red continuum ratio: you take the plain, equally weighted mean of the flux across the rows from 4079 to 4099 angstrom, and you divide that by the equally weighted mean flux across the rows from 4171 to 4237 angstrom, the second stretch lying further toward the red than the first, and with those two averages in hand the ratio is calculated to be 0.89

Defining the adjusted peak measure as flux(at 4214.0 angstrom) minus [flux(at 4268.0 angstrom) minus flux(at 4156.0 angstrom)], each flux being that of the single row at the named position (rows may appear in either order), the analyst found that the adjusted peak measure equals 6.72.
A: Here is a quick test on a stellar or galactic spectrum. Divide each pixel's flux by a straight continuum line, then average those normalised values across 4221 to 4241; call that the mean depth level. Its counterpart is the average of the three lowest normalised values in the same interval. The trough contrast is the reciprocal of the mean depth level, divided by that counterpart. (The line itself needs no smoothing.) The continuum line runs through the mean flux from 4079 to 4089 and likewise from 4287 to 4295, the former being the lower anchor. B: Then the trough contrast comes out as 0.98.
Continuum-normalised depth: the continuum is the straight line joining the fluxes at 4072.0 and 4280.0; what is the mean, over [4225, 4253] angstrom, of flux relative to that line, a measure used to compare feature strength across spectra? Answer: 1.00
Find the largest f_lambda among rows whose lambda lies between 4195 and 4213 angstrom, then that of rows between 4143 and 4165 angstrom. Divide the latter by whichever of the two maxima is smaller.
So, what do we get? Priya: 1.00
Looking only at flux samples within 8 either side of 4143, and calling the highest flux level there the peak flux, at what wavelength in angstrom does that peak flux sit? 4150.0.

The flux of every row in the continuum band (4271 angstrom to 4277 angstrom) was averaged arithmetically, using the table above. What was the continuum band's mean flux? 6.05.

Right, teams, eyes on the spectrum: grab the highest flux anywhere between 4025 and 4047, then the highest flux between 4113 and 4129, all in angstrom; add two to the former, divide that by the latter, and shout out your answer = 1.42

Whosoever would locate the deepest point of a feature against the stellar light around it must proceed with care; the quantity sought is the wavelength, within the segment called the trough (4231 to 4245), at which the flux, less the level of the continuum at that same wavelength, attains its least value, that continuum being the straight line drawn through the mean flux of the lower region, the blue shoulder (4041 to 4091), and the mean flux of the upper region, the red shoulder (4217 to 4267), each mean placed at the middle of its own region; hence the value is 4232.0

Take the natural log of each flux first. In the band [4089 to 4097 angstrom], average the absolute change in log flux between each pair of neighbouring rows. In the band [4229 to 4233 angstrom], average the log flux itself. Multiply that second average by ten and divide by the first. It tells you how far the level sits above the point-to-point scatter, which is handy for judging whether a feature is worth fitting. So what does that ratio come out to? 279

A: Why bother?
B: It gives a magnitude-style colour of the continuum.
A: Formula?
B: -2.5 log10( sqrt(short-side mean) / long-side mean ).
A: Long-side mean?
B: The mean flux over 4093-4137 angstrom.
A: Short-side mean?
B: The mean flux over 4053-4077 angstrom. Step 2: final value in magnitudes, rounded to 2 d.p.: 0.82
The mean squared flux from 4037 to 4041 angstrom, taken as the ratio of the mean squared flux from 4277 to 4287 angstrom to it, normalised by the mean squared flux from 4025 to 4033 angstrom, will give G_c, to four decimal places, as 0.0195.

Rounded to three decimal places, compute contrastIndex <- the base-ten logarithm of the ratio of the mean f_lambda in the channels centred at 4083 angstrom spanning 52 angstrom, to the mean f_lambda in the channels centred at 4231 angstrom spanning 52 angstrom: -0.044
